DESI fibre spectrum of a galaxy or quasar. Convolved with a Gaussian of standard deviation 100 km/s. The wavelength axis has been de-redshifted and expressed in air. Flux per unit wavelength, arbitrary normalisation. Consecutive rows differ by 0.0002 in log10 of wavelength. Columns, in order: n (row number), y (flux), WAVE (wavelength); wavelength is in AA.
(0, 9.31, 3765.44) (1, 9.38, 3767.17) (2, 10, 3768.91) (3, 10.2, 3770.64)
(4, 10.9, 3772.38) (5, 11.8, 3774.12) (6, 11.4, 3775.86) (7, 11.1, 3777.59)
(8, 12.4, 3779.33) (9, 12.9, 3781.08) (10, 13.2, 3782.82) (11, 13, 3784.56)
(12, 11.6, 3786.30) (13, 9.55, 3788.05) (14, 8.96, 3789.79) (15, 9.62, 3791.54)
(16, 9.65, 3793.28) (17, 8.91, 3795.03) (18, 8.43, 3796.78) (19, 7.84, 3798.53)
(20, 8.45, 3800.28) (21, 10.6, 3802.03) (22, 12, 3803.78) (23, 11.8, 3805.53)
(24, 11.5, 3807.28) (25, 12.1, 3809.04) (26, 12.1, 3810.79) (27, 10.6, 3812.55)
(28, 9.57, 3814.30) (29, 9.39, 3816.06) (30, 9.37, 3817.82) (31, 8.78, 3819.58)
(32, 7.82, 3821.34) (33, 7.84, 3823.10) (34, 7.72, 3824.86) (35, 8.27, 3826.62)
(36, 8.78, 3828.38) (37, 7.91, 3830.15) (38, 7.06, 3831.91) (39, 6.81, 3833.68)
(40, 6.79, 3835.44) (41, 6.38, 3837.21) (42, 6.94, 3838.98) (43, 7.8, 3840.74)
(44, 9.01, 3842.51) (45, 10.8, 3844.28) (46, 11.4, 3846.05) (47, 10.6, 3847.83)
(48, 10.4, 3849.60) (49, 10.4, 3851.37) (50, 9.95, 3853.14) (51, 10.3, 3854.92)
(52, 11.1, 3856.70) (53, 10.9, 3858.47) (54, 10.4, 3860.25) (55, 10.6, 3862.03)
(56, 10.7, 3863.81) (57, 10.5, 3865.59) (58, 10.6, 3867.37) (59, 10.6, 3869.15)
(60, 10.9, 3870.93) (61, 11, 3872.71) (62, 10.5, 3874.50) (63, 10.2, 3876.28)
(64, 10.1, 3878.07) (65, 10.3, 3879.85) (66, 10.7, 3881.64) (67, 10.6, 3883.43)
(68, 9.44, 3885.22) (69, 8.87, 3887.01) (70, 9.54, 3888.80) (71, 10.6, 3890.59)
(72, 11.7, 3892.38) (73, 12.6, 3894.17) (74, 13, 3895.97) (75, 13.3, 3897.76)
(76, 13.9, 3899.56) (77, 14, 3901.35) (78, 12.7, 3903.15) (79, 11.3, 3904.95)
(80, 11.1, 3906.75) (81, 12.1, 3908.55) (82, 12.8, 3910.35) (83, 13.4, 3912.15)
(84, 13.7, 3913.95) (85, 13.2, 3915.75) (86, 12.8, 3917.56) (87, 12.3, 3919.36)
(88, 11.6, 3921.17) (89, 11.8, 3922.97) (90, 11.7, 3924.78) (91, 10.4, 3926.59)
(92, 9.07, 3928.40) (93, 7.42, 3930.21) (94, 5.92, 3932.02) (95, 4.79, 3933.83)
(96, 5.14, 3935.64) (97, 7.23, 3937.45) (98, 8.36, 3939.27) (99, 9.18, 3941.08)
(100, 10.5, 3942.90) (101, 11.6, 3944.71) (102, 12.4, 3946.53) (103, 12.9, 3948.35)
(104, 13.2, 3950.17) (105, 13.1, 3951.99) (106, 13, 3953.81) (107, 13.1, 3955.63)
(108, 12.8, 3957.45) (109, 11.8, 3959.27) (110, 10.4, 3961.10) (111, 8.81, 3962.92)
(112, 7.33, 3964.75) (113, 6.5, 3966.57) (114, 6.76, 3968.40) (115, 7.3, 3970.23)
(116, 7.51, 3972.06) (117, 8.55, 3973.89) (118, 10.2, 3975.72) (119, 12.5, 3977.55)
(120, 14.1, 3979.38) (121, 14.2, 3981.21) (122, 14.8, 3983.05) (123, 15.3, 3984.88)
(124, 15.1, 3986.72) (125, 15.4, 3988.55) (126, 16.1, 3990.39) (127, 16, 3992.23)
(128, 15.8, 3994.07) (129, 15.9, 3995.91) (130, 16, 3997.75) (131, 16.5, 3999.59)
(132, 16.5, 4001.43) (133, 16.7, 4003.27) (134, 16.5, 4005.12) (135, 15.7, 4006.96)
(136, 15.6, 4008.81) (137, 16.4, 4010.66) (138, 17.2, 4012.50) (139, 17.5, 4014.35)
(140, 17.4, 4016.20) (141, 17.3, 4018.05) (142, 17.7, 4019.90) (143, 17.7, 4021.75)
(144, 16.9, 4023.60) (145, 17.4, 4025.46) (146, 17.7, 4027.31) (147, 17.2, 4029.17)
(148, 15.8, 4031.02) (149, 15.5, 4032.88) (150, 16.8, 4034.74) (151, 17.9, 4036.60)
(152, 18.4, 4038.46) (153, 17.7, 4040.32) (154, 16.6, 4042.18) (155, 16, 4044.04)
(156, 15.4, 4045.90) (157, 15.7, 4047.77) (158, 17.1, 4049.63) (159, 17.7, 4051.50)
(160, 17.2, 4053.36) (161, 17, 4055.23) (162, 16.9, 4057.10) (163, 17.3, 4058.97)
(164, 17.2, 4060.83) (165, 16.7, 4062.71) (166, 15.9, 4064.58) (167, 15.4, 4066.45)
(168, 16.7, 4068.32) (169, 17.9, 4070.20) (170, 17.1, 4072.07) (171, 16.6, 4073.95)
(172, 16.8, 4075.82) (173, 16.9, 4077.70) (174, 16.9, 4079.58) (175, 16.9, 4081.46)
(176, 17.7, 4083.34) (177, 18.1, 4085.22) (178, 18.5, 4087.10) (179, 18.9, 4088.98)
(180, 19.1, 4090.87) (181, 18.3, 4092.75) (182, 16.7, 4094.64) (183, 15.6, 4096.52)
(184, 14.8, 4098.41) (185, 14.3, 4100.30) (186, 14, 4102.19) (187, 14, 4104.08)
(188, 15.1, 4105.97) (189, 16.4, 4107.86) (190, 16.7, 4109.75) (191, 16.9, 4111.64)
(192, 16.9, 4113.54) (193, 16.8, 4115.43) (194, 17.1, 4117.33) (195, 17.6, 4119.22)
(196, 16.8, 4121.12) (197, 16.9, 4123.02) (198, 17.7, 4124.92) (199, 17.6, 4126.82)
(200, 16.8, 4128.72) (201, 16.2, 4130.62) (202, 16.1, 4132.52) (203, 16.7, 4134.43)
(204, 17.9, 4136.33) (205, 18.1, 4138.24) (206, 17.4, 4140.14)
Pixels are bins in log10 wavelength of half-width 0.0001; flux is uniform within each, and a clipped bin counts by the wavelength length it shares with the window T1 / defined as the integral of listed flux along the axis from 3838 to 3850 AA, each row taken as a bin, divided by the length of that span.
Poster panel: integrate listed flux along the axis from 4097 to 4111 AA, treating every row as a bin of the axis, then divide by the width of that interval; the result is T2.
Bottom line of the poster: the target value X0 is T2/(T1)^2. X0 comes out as 0.167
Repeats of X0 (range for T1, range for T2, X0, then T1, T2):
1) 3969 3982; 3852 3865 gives 0.096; 10.5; 10.6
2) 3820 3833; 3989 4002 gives 0.256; 7.9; 16.1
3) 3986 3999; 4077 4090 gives 0.071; 15.8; 17.7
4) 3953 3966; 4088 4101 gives 0.142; 10.9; 16.9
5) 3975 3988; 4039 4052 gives 0.087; 13.9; 16.6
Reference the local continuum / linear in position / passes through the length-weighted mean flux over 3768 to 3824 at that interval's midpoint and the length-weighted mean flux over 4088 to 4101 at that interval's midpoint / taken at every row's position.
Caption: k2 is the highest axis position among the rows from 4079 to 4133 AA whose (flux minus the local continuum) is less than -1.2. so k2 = 4132.52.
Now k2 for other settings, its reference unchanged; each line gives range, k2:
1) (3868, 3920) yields 3906.75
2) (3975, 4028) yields 3977.55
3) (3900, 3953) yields 3946.53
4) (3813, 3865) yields 3862.03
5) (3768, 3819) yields 3817.82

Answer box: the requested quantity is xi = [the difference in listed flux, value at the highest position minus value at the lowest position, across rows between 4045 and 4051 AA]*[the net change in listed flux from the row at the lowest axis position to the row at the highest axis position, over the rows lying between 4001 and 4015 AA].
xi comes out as 2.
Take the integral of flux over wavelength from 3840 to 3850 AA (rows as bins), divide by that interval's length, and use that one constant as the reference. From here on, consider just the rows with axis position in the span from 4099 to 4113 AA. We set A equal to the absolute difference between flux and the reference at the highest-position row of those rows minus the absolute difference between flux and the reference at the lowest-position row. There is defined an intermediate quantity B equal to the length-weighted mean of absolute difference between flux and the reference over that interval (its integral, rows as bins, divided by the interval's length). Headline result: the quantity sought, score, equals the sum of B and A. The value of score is 8.0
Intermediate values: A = 2.6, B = 5.4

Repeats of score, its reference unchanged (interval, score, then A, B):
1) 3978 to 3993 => 6.9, 1.9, 5.0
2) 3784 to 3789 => -0.9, -2.5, 1.6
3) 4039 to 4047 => 4.2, -2.3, 6.5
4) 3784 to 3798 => -0.2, -1.4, 1.2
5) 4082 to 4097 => 5.8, -2.1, 7.9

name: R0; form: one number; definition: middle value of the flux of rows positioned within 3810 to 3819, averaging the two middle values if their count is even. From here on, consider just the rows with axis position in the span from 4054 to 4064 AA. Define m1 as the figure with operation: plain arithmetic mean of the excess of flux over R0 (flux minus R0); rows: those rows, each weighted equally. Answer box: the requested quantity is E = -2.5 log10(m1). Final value -2.18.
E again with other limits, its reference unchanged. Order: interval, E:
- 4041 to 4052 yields -2.09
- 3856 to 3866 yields -0.13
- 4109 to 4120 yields -2.18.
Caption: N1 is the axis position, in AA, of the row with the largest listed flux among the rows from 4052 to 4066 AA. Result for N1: 4058.97 AA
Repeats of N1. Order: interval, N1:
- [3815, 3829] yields 3816.06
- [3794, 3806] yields 3803.78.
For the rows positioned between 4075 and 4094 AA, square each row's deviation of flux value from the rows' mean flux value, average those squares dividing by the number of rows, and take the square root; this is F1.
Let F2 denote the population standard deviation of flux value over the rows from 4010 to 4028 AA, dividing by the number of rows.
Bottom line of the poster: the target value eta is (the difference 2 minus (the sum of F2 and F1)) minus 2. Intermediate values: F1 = 0.8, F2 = 0.4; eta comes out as -1.24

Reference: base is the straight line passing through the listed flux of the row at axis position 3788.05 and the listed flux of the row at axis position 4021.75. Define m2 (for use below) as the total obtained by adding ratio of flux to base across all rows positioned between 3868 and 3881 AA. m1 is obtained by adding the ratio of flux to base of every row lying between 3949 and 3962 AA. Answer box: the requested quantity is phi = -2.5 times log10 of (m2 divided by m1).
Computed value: -0.03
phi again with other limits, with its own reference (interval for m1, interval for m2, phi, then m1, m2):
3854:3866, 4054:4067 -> 0.01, 6.2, 6.11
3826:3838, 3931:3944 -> 0.33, 4.7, 3.46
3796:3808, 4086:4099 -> 0.16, 7.0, 6.05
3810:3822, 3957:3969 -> 0.48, 6.4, 4.12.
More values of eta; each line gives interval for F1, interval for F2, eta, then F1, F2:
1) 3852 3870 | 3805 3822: -1.75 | 0.3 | 1.4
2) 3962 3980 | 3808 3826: -3.98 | 2.4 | 1.5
